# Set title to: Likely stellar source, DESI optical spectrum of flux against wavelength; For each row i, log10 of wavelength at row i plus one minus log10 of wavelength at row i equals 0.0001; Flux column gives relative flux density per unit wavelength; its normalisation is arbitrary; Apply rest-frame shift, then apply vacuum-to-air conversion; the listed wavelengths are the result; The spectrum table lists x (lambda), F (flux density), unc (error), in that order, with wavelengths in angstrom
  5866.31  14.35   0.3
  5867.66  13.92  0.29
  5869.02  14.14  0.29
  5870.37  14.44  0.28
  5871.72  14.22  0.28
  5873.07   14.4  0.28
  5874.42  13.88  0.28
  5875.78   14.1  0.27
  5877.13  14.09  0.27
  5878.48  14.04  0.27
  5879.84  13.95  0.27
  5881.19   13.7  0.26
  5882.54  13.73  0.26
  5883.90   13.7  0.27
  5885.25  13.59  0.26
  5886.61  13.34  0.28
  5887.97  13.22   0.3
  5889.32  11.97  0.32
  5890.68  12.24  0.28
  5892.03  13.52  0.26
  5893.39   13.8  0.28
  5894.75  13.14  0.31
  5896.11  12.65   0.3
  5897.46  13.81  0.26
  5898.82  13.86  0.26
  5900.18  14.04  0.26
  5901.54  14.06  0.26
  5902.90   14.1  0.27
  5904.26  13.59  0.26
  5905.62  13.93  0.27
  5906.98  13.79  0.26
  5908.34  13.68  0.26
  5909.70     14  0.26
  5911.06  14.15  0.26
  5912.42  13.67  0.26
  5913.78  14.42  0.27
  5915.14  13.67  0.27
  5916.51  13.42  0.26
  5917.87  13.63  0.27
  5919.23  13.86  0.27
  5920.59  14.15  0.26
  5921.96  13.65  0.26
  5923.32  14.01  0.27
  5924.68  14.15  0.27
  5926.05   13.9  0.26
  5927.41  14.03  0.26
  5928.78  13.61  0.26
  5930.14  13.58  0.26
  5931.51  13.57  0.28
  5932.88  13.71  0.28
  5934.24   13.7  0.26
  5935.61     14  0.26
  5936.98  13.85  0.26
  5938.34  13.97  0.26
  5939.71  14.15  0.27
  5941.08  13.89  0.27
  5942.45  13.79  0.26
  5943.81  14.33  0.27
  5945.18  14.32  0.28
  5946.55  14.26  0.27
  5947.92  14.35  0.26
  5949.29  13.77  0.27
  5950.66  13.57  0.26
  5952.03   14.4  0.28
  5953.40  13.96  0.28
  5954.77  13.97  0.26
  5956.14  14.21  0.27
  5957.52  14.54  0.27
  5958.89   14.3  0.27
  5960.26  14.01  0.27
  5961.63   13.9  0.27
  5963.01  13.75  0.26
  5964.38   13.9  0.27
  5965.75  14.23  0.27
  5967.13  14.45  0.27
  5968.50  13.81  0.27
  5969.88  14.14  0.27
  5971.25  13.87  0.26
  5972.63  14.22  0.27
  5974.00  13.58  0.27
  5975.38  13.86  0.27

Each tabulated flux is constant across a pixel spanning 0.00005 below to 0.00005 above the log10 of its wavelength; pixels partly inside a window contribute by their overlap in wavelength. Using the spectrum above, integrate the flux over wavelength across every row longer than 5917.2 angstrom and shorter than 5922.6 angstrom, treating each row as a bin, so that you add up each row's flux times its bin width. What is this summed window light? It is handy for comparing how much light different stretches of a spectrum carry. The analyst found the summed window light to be 75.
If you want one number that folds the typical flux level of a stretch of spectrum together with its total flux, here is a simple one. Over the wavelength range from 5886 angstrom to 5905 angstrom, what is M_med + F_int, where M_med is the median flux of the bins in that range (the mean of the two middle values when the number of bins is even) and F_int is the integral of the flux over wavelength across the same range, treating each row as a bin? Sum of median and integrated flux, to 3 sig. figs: 268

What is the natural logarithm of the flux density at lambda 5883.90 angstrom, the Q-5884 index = 2.62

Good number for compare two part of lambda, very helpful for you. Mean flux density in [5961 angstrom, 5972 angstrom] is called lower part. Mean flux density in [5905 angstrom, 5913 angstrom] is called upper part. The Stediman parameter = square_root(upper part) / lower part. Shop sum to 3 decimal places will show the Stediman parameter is 0.266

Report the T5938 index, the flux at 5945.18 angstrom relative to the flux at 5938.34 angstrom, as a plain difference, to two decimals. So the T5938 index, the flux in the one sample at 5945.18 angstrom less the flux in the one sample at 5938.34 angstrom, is 0.35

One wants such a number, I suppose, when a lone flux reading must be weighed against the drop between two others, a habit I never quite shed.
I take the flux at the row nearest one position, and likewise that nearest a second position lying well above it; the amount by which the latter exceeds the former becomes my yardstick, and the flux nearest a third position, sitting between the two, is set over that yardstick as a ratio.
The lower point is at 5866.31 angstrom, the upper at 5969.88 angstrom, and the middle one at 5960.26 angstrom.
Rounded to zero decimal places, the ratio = -67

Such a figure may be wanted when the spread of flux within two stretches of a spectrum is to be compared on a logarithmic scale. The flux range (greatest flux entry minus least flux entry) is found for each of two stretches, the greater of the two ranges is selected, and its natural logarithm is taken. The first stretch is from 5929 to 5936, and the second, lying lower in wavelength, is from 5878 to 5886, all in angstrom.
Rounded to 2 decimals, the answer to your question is -0.80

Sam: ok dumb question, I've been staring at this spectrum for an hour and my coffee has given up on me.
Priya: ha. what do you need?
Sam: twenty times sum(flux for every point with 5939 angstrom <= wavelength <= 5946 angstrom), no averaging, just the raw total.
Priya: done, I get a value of 1410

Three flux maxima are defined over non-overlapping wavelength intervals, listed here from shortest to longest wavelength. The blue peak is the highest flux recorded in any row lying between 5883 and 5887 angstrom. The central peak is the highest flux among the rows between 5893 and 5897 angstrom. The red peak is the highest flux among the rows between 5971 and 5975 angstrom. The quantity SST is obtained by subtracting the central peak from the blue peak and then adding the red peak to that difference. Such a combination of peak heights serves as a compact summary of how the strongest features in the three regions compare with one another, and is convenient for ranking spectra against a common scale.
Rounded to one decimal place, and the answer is 14.1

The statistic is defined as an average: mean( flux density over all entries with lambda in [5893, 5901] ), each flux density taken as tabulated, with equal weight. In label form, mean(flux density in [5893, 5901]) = 13.55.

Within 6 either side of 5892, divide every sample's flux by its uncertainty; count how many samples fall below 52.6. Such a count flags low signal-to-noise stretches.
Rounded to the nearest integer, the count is 8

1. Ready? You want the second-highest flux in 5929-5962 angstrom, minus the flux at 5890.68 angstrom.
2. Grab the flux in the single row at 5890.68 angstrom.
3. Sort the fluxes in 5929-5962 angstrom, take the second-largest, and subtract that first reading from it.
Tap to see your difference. 2.2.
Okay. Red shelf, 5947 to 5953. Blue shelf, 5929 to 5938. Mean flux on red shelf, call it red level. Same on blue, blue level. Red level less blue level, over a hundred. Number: 0.0029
